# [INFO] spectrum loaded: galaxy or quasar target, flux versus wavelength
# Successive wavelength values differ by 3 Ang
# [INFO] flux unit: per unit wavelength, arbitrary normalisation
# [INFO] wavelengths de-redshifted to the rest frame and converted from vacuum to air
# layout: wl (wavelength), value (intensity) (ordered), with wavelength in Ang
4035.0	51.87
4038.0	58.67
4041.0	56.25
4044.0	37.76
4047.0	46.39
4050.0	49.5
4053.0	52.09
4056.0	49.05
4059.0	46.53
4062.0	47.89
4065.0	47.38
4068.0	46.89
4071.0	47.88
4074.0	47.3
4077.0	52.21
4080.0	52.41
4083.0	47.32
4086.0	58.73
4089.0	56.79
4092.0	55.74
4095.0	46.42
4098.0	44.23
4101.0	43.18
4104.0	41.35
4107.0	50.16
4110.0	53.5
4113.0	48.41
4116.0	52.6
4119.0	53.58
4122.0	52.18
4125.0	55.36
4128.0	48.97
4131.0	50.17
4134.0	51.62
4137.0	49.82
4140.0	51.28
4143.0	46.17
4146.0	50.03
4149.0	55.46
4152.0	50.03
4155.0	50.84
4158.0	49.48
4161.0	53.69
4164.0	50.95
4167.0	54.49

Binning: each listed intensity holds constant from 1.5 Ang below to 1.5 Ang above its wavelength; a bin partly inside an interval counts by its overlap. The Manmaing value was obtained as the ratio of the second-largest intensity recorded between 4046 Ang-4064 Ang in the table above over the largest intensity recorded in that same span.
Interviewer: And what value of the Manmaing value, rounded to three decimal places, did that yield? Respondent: 0.950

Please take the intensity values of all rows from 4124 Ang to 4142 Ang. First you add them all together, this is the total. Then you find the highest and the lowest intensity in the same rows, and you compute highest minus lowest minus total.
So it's -301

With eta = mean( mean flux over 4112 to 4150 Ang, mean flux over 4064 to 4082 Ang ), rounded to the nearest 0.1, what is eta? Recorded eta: 50.1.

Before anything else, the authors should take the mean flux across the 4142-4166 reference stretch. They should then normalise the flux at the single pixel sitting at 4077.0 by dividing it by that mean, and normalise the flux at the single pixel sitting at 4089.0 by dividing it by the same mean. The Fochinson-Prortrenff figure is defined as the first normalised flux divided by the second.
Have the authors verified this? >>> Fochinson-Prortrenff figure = 0.92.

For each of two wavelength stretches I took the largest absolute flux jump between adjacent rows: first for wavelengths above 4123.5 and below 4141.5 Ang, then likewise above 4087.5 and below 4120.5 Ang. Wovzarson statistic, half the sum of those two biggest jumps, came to 7.9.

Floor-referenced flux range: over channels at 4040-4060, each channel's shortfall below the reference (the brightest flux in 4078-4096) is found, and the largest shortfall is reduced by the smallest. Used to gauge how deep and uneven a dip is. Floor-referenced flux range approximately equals 18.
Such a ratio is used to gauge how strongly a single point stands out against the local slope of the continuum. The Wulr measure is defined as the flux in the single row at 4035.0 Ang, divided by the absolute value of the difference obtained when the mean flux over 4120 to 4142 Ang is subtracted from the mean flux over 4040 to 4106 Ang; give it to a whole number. 20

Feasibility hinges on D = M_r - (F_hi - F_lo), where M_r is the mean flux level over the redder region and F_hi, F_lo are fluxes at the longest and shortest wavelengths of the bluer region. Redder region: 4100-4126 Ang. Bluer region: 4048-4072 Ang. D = 52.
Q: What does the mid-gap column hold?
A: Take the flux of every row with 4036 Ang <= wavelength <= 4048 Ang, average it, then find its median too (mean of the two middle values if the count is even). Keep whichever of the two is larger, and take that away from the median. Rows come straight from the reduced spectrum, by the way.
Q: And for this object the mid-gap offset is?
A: 0.0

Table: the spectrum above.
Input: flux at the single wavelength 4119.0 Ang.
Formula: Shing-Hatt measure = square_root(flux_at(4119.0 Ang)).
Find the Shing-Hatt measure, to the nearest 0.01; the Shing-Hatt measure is 7.32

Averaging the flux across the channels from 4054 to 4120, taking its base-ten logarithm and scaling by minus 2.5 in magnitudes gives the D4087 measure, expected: -4.237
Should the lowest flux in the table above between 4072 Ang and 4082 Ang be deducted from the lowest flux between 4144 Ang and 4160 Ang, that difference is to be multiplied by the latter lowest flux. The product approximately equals 108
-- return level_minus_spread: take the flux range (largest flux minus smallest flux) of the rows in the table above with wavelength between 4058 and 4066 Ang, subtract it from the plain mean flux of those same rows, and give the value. 45.9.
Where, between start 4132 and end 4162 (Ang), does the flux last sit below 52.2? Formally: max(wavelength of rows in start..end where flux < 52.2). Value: 4158.0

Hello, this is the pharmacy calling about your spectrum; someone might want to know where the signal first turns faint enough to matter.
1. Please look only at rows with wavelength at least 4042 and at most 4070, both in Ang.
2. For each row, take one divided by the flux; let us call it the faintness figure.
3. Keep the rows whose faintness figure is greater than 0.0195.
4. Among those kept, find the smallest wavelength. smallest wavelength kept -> 4044.0 Ang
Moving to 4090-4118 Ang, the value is 4095.0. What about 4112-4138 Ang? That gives 4113.0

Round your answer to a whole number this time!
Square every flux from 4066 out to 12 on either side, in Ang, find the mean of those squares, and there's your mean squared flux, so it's 2320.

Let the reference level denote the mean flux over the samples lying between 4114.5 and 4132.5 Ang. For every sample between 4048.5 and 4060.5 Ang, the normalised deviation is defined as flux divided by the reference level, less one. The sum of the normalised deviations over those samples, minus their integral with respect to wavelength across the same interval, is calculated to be 0.4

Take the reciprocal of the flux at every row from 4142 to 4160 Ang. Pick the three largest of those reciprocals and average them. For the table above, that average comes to 0.021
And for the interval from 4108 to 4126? 0.020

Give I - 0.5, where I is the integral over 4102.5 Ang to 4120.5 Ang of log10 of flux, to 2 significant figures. 30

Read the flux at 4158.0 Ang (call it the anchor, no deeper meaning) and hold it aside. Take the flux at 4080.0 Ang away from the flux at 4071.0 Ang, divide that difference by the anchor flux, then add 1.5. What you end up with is 1.41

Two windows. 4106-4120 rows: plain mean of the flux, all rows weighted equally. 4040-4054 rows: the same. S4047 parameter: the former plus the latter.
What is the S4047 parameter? 100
